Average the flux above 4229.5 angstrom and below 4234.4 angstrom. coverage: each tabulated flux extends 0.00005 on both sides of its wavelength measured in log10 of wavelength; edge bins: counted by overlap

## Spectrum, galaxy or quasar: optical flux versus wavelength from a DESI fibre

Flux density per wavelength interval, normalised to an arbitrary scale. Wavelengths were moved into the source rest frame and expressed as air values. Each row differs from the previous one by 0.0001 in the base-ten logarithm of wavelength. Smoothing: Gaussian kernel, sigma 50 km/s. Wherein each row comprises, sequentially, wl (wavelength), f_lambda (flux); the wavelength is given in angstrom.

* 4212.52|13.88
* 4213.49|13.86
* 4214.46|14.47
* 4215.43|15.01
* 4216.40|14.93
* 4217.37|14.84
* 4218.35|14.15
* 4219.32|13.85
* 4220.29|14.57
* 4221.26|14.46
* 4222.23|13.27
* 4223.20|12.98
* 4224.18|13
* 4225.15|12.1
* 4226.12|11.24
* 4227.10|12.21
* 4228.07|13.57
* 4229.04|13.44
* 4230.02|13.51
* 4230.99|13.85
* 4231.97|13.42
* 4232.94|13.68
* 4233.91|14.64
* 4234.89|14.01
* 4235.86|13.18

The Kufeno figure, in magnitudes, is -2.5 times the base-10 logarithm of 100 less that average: -4.839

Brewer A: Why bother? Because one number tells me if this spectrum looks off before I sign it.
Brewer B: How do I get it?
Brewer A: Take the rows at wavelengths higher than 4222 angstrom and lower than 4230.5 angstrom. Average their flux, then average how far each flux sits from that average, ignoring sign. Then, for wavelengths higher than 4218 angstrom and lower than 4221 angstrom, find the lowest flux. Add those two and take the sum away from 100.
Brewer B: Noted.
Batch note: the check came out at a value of 85.5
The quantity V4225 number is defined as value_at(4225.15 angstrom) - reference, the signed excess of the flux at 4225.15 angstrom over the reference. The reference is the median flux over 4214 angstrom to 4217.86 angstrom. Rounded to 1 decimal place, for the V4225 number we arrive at -2.8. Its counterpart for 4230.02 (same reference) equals -1.4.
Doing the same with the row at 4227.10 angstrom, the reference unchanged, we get -2.7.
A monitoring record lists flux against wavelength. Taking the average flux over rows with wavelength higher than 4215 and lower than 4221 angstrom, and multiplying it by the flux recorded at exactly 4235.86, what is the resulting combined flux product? 192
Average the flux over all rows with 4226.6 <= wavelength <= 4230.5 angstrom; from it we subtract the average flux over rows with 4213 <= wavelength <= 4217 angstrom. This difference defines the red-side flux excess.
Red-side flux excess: -1.4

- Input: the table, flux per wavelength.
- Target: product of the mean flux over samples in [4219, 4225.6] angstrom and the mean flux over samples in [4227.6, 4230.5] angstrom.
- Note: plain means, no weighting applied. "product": 182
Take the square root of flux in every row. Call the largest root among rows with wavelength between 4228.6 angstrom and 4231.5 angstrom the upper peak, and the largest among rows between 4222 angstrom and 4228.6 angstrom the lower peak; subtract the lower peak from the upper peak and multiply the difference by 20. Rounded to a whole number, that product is 1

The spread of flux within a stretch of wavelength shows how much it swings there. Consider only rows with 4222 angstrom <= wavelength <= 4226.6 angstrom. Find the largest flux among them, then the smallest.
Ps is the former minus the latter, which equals 2.0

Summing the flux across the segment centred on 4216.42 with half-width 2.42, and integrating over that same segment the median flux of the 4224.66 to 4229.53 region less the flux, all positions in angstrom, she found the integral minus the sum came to -85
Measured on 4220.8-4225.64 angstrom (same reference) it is -70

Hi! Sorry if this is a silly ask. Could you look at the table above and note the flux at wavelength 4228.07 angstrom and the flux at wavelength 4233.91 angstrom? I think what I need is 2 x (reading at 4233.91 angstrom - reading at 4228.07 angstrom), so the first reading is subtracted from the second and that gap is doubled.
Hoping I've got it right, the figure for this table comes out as 2.1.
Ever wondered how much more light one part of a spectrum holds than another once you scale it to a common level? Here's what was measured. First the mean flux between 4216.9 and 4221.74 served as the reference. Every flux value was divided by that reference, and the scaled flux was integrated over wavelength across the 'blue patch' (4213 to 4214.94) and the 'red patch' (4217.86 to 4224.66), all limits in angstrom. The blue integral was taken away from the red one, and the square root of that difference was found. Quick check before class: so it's 2.1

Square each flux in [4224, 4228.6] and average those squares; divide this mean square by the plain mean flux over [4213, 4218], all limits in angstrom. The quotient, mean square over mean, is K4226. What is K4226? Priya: 10.6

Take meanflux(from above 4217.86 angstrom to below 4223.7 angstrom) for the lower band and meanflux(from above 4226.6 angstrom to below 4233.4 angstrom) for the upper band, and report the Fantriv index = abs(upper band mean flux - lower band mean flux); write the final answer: 0.50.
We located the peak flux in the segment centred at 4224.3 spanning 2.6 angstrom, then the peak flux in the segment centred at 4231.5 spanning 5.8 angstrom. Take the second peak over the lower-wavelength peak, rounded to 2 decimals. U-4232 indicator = 1.13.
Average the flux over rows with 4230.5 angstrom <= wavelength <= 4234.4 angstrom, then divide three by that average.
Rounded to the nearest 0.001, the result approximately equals 0.216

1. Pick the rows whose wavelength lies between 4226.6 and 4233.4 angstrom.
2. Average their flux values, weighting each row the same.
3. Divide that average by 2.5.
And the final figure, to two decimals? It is 5.35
